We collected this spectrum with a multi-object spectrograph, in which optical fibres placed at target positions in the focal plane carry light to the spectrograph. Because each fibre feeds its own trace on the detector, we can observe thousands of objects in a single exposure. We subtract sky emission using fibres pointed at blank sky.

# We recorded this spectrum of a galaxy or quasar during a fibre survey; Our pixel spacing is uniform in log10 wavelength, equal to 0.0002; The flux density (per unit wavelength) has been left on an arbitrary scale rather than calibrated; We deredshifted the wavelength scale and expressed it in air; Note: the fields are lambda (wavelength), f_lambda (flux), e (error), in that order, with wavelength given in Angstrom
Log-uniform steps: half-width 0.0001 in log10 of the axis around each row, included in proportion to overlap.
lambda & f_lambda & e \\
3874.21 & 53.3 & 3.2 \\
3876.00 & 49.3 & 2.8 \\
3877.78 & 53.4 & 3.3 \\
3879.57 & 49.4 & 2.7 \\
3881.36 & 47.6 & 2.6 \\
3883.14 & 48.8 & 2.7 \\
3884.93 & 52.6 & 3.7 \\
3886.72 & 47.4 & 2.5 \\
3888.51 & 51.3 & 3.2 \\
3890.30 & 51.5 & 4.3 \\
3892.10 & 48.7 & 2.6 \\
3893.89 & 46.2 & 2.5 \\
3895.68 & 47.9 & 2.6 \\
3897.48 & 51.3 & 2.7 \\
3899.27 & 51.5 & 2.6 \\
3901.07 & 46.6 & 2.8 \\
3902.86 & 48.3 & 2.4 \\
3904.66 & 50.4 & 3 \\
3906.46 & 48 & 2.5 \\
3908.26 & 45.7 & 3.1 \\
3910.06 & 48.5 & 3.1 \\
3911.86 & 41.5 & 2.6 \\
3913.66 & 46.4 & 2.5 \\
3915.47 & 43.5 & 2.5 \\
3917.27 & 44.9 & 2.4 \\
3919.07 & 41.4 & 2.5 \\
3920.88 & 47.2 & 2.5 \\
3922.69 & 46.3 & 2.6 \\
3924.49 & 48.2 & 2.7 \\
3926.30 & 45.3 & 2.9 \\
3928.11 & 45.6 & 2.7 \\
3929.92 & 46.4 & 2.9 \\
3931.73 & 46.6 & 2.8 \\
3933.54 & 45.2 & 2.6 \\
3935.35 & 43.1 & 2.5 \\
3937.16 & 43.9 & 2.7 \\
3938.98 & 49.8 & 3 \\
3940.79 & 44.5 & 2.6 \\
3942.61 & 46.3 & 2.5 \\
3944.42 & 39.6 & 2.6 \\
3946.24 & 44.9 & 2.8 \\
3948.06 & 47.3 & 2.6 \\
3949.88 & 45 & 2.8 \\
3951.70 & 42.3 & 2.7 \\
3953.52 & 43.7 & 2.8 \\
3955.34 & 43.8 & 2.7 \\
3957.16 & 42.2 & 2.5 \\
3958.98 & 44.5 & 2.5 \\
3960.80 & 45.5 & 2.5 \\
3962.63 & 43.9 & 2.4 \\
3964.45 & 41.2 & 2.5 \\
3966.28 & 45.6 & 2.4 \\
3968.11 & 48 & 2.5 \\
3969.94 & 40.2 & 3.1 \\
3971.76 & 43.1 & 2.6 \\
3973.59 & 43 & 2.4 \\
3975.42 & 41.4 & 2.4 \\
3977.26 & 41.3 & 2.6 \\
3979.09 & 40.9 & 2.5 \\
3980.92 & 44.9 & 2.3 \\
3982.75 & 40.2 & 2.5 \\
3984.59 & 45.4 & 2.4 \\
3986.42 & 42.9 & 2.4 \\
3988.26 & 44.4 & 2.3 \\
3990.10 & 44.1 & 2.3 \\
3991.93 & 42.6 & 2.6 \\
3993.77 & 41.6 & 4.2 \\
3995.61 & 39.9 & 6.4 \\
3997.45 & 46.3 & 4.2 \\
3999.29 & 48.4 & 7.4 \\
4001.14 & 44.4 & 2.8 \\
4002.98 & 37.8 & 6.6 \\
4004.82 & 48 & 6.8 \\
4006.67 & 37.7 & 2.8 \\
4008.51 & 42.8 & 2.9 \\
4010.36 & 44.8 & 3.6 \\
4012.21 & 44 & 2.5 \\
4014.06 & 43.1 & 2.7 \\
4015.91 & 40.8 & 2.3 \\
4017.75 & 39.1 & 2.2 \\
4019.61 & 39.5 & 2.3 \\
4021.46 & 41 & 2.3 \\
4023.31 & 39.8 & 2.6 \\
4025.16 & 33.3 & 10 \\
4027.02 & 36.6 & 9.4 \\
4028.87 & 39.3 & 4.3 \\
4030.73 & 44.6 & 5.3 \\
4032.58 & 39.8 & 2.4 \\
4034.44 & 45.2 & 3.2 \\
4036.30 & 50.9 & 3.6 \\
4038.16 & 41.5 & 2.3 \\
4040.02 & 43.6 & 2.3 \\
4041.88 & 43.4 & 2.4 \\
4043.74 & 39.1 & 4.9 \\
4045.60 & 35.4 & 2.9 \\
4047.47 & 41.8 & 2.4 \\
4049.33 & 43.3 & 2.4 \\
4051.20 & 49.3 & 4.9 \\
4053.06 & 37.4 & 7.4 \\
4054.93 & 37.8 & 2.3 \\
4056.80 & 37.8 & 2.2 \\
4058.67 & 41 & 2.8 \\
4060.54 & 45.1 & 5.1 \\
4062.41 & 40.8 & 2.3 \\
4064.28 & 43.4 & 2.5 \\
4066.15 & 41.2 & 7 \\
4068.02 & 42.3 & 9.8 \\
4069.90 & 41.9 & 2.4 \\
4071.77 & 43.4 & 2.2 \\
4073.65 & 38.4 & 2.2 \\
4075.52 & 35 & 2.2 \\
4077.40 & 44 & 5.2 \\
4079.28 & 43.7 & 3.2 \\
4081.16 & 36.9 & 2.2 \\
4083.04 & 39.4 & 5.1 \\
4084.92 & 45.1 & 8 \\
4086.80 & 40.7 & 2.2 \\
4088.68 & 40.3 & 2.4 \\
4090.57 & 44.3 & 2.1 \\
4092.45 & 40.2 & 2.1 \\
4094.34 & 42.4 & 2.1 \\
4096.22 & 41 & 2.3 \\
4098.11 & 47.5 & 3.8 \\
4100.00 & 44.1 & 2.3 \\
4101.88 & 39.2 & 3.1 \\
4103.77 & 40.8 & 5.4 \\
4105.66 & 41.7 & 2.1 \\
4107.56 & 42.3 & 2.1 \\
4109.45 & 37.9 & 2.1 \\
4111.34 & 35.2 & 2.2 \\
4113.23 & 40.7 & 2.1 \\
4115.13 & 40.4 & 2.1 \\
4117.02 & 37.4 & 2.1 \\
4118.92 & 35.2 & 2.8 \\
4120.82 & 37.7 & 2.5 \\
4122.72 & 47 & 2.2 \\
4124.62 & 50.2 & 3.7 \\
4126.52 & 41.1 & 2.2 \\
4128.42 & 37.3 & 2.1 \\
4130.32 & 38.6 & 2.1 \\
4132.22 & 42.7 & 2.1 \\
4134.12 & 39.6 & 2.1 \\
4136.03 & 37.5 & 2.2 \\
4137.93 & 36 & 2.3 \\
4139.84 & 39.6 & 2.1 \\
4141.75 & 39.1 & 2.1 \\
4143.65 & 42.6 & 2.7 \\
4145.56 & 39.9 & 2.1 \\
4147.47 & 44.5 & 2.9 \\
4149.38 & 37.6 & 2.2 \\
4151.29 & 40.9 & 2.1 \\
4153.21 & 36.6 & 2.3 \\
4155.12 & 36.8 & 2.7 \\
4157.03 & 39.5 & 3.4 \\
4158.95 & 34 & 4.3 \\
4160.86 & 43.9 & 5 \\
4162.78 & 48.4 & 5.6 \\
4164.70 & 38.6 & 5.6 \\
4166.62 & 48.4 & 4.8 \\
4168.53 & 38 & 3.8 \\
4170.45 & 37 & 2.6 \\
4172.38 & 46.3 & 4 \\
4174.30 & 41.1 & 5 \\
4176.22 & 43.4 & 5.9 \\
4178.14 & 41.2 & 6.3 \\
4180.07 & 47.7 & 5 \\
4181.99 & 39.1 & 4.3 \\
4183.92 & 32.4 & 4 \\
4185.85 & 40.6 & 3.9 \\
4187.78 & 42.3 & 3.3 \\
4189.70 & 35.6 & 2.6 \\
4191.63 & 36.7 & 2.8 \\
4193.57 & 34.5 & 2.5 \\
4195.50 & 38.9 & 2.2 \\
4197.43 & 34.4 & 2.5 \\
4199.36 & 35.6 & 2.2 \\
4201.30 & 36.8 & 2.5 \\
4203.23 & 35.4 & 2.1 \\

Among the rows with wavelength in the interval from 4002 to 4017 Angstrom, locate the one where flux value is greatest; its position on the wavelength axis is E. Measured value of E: 4004.82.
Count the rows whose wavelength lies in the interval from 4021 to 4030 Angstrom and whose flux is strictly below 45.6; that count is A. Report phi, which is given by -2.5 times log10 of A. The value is -1.75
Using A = 5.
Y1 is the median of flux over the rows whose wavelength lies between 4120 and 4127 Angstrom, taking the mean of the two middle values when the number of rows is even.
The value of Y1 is 44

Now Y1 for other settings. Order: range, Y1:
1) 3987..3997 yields 43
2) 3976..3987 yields 42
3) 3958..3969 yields 45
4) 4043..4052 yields 42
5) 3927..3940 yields 46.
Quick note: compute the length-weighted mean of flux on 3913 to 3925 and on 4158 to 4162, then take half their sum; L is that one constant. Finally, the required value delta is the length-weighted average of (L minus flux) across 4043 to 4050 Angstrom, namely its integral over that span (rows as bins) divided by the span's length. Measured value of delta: 2.6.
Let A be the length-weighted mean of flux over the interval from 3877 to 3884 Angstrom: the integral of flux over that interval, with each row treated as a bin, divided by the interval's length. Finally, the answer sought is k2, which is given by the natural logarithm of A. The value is 3.91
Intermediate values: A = 50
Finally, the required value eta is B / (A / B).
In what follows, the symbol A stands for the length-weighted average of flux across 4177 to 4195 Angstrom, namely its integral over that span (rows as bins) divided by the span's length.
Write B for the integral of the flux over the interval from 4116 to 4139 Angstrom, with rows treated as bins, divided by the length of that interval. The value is 41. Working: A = 38.9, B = 40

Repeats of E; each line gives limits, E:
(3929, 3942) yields 3938.98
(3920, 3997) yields 3938.98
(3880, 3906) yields 3884.93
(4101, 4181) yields 4124.62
